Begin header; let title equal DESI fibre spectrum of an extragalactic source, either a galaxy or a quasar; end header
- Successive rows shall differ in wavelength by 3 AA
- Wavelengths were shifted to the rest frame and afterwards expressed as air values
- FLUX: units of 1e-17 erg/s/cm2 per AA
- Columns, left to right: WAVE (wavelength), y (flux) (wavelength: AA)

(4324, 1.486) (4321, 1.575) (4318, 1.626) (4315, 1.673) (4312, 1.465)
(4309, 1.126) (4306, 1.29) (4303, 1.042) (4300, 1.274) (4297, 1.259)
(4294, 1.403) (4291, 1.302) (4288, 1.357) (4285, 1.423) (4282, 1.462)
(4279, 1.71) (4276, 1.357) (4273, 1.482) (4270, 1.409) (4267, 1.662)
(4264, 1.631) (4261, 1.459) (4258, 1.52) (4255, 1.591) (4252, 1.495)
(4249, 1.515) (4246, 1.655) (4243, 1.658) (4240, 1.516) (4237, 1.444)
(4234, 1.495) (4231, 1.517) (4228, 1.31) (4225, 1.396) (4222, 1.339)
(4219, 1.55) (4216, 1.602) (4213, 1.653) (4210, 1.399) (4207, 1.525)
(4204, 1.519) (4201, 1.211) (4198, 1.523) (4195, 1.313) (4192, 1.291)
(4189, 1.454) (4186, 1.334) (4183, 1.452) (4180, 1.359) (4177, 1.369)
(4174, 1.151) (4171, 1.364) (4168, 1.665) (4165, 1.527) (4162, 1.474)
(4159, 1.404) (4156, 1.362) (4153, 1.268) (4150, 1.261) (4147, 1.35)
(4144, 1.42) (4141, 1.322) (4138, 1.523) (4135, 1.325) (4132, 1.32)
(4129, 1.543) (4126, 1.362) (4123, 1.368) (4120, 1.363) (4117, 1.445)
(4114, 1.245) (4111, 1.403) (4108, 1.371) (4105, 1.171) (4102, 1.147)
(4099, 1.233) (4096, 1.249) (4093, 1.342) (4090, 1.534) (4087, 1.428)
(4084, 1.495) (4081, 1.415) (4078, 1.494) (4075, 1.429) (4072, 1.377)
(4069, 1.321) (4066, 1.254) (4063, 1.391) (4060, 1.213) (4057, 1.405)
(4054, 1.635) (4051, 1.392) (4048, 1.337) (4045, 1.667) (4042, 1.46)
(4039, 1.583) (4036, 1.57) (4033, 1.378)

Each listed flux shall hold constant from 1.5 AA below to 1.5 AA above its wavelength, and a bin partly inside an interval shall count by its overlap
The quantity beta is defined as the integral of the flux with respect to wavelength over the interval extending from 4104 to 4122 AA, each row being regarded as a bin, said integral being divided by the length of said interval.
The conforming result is 1.34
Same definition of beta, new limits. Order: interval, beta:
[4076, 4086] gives 1.46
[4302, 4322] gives 1.40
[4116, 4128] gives 1.39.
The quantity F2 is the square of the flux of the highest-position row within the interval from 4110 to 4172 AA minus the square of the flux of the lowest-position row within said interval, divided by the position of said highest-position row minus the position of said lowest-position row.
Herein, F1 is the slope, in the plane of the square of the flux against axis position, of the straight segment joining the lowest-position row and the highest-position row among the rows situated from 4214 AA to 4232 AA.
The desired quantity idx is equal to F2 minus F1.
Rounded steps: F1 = -0.018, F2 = -0.002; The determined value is 0.02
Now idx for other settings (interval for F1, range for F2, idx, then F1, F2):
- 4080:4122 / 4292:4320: 0.03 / -0.004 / 0.028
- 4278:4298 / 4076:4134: 0.07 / -0.074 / -0.009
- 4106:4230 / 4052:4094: -0.02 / -0.001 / -0.022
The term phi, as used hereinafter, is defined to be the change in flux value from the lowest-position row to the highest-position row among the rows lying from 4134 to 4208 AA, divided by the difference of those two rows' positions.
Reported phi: 0.003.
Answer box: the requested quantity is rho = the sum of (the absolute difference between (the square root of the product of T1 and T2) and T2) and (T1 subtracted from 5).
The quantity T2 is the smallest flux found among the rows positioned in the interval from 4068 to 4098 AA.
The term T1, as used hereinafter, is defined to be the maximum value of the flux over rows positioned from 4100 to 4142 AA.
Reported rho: 3.60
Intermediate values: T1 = 1.543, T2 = 1.249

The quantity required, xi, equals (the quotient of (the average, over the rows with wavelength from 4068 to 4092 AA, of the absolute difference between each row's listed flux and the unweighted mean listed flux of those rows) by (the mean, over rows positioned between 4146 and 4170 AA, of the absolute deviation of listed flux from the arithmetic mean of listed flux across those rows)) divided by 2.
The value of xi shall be 0.25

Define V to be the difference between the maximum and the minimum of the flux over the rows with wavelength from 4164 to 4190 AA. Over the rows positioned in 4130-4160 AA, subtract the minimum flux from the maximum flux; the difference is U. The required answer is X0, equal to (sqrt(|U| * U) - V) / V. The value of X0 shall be -0.49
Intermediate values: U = 0.26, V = 0.51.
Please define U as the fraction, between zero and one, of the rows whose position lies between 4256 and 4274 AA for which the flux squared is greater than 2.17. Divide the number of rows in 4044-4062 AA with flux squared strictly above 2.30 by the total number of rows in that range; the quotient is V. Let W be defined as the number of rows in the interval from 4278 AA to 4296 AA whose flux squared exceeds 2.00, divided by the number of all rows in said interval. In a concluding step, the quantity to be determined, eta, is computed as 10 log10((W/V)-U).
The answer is -0.8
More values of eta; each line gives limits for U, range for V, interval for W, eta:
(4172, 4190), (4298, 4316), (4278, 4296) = 4.8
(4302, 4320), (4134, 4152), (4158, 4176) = 4.3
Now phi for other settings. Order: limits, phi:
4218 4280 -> 0.003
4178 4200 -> 0.009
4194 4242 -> 0.005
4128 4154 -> -0.011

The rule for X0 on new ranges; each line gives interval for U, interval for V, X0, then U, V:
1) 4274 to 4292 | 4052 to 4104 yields -0.16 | 0.41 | 0.49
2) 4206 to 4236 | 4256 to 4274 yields 0.36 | 0.34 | 0.25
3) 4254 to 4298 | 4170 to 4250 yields -0.11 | 0.45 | 0.51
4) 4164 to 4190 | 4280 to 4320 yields -0.19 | 0.51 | 0.63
